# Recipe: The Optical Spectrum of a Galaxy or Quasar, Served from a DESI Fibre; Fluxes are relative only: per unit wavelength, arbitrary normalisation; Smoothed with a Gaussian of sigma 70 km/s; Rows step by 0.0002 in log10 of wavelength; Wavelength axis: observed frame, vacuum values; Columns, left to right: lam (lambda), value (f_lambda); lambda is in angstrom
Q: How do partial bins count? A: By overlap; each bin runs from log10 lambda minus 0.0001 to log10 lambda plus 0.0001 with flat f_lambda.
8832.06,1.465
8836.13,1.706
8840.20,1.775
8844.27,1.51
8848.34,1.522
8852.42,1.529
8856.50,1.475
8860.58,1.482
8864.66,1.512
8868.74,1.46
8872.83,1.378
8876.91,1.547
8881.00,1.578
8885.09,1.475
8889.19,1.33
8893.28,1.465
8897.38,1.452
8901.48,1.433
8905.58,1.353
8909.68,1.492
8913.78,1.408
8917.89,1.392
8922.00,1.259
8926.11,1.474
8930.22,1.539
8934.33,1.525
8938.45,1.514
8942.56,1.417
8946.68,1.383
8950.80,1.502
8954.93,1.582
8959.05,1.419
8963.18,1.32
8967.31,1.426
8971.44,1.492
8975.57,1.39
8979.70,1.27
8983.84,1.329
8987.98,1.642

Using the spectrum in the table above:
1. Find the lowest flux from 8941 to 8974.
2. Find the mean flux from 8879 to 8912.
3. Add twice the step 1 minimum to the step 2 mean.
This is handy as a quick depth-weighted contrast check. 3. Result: 4.09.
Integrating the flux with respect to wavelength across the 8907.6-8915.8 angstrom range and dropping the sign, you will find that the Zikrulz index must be 11.9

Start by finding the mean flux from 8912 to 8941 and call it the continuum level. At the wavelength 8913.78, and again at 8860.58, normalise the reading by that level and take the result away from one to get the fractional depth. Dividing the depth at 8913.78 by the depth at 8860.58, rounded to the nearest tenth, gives -1.0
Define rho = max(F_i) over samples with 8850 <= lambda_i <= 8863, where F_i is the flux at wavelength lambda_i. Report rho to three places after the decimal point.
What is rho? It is 1.529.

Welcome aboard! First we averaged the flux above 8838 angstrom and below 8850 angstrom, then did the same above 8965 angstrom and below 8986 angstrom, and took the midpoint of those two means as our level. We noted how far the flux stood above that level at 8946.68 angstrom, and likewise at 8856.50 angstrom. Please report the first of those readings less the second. -0.09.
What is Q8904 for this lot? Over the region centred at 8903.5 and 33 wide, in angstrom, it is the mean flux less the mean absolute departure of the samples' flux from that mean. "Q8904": 1.37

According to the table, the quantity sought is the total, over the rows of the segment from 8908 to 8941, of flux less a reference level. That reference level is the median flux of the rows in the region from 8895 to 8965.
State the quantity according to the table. 0.139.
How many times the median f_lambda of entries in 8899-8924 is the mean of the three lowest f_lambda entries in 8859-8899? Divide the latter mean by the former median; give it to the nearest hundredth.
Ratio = 0.99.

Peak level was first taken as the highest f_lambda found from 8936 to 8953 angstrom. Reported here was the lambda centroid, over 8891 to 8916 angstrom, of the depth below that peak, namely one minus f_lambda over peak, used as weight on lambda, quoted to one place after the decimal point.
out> 8904.6 angstrom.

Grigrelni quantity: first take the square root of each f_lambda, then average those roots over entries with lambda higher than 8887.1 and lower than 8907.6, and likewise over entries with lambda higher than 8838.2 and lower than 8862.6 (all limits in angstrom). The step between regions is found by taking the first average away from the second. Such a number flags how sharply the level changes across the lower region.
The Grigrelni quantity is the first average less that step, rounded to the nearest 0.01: 1.13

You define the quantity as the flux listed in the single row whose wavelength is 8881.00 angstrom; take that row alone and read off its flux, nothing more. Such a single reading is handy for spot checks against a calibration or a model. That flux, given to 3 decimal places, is 1.578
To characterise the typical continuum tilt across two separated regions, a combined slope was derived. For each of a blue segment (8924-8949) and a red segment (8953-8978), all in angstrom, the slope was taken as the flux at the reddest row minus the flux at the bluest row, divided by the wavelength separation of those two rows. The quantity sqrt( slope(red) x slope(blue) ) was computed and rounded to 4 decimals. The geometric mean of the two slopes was 0.0064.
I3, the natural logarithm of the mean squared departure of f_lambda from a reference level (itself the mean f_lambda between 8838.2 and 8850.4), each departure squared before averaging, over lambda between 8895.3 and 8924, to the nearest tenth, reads -3.1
